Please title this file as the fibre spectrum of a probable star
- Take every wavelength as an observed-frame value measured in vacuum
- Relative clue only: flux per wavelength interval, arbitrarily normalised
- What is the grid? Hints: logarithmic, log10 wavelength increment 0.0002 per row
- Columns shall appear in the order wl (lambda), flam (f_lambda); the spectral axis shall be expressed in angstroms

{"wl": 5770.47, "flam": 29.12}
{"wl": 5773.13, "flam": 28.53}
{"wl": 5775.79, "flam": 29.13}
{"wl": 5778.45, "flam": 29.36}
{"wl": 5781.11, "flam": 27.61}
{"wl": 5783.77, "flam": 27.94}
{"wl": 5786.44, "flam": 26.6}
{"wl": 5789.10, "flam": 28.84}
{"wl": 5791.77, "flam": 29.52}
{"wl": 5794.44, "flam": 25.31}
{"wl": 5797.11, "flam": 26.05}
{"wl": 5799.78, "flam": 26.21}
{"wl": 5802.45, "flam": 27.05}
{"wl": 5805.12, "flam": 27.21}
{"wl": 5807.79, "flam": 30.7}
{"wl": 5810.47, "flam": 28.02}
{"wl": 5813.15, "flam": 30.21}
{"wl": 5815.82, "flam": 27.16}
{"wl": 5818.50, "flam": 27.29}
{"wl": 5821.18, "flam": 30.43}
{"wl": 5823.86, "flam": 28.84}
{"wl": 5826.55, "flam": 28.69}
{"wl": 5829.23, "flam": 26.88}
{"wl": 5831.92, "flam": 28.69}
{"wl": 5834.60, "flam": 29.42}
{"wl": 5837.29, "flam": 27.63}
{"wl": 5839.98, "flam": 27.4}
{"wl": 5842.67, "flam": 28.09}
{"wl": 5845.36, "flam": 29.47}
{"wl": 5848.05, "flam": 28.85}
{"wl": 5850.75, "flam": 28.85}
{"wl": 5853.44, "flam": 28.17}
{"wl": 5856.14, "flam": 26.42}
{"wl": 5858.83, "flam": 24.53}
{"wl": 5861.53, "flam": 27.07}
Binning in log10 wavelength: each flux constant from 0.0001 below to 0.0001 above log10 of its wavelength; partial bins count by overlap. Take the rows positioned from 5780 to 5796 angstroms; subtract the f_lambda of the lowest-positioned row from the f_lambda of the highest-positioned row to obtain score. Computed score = -2.3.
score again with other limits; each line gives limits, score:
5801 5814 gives 3.2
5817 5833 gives 1.4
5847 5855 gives -0.7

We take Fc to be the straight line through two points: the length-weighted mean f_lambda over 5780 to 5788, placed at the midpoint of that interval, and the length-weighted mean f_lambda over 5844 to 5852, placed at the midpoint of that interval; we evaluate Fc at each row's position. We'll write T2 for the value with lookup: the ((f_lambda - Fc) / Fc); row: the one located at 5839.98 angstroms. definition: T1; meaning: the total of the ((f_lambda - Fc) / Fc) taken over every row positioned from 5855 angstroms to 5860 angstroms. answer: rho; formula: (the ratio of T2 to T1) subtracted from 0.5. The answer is 0.3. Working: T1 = -0.26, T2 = -0.050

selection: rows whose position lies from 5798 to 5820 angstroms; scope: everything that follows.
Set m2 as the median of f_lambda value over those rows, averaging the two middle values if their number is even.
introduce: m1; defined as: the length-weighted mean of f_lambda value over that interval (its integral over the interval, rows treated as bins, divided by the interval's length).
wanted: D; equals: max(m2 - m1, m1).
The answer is 28.0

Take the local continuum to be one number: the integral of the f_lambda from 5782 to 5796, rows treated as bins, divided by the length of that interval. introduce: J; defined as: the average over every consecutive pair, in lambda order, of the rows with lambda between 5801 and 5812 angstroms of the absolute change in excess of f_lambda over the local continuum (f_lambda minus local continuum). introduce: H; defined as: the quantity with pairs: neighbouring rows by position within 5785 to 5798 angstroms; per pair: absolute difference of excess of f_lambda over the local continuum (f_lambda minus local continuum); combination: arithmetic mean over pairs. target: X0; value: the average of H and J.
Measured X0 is 2.04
